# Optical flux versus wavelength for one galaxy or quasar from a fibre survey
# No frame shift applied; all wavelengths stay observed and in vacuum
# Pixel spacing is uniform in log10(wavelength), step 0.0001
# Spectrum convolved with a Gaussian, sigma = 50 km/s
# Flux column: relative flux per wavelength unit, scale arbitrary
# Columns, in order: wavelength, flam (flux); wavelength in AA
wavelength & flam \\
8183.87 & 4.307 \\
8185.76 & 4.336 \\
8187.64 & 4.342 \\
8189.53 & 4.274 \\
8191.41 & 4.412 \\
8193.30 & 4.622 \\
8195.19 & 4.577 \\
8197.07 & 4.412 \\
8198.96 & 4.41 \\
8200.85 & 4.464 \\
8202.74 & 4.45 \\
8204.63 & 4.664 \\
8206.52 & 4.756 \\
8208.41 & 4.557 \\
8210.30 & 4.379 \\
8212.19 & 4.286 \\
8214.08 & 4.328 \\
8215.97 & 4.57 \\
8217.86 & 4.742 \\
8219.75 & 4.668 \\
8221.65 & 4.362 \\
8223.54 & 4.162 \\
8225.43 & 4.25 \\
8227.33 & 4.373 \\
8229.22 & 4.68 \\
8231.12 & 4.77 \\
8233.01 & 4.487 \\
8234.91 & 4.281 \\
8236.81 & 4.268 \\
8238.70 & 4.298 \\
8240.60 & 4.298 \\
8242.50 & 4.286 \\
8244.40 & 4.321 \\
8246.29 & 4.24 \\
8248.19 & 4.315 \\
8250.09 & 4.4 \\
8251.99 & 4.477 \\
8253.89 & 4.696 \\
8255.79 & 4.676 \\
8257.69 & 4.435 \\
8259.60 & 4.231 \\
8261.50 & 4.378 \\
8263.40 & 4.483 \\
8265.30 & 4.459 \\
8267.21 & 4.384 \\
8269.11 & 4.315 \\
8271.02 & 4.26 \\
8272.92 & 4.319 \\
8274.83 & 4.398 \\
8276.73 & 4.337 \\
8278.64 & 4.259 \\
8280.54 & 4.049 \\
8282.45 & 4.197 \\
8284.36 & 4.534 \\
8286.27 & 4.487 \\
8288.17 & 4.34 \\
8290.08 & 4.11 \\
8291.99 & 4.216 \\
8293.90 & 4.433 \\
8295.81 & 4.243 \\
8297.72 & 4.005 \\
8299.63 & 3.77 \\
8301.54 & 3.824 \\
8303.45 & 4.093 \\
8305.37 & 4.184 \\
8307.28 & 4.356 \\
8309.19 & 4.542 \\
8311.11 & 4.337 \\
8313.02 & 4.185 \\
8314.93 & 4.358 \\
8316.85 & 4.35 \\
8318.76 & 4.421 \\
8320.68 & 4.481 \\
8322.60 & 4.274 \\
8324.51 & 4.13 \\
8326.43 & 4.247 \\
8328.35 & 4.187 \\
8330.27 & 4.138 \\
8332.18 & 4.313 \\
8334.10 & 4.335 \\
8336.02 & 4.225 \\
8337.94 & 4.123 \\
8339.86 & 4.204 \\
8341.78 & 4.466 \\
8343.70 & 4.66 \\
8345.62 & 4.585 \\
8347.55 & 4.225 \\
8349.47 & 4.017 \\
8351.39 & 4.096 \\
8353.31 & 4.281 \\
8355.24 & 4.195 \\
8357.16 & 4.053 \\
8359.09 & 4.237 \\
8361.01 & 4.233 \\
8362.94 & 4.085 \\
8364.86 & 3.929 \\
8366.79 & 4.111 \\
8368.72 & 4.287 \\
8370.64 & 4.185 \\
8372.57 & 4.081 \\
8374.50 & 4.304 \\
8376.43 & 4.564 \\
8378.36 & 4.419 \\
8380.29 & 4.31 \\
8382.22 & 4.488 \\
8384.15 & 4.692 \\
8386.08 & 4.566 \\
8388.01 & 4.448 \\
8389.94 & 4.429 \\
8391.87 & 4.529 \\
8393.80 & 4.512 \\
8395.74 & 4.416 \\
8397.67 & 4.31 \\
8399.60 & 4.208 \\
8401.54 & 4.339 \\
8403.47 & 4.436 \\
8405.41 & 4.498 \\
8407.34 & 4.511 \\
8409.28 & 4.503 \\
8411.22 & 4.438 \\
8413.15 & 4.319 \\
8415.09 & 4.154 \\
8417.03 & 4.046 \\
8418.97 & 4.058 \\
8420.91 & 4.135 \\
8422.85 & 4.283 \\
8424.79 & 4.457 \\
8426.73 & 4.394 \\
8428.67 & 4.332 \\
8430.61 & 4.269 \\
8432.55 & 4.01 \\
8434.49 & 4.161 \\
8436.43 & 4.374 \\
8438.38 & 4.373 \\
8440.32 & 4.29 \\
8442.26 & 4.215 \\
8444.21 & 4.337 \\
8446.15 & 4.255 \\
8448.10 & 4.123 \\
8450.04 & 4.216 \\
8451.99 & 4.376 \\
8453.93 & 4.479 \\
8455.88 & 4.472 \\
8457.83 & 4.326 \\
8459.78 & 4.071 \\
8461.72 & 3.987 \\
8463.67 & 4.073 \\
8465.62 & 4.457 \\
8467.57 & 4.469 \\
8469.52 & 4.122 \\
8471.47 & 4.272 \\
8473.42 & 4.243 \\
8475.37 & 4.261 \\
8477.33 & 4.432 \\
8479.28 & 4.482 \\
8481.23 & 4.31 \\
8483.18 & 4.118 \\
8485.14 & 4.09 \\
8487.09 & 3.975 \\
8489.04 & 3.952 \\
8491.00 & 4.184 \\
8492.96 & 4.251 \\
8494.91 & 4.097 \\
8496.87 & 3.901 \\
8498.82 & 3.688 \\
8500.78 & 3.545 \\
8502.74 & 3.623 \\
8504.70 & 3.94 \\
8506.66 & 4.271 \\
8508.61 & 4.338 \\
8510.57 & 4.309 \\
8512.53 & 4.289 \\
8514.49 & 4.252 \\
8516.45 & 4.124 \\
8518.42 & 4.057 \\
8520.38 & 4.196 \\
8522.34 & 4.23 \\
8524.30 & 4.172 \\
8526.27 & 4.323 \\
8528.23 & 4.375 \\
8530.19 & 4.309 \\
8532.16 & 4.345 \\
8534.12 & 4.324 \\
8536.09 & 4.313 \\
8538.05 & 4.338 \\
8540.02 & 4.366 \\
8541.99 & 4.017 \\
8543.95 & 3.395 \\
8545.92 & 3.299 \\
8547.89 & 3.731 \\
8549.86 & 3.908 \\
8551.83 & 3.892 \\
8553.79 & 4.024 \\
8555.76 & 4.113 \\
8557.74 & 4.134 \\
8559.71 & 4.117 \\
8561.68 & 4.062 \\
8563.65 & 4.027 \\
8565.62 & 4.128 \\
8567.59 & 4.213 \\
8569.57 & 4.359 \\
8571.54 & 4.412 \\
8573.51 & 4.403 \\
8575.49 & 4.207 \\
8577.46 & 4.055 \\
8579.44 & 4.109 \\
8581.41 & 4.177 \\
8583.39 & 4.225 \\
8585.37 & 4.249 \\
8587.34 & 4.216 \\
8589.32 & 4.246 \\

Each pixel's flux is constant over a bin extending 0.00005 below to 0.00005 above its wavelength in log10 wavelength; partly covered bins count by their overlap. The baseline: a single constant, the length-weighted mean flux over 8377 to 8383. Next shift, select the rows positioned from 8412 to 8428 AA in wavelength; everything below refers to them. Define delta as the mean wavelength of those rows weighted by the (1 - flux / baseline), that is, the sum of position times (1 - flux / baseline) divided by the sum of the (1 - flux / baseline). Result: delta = 8418.1 AA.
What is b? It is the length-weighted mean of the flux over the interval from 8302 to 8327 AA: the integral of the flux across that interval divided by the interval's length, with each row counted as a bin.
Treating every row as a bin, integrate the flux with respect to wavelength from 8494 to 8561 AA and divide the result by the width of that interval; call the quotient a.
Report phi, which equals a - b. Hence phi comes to -0.23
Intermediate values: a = 4.07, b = 4.30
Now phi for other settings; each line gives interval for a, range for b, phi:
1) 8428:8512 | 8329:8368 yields -0.04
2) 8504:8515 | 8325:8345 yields -0.05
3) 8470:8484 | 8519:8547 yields 0.16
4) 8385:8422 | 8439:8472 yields 0.09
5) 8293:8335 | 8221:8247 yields -0.13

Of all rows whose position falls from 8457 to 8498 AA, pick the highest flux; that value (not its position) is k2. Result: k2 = 4.482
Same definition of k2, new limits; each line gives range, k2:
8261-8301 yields 4.534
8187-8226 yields 4.756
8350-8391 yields 4.692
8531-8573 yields 4.412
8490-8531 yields 4.375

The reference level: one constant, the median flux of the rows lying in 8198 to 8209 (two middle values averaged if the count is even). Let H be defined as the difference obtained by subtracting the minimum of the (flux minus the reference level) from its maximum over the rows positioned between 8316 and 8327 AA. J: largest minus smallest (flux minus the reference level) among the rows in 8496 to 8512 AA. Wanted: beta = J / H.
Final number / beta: 2.3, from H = 0.35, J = 0.8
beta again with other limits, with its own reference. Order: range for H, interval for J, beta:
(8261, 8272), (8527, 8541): 0.3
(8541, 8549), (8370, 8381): 0.7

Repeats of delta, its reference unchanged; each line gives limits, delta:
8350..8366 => 8358.9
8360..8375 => 8367.1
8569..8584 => 8578.8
